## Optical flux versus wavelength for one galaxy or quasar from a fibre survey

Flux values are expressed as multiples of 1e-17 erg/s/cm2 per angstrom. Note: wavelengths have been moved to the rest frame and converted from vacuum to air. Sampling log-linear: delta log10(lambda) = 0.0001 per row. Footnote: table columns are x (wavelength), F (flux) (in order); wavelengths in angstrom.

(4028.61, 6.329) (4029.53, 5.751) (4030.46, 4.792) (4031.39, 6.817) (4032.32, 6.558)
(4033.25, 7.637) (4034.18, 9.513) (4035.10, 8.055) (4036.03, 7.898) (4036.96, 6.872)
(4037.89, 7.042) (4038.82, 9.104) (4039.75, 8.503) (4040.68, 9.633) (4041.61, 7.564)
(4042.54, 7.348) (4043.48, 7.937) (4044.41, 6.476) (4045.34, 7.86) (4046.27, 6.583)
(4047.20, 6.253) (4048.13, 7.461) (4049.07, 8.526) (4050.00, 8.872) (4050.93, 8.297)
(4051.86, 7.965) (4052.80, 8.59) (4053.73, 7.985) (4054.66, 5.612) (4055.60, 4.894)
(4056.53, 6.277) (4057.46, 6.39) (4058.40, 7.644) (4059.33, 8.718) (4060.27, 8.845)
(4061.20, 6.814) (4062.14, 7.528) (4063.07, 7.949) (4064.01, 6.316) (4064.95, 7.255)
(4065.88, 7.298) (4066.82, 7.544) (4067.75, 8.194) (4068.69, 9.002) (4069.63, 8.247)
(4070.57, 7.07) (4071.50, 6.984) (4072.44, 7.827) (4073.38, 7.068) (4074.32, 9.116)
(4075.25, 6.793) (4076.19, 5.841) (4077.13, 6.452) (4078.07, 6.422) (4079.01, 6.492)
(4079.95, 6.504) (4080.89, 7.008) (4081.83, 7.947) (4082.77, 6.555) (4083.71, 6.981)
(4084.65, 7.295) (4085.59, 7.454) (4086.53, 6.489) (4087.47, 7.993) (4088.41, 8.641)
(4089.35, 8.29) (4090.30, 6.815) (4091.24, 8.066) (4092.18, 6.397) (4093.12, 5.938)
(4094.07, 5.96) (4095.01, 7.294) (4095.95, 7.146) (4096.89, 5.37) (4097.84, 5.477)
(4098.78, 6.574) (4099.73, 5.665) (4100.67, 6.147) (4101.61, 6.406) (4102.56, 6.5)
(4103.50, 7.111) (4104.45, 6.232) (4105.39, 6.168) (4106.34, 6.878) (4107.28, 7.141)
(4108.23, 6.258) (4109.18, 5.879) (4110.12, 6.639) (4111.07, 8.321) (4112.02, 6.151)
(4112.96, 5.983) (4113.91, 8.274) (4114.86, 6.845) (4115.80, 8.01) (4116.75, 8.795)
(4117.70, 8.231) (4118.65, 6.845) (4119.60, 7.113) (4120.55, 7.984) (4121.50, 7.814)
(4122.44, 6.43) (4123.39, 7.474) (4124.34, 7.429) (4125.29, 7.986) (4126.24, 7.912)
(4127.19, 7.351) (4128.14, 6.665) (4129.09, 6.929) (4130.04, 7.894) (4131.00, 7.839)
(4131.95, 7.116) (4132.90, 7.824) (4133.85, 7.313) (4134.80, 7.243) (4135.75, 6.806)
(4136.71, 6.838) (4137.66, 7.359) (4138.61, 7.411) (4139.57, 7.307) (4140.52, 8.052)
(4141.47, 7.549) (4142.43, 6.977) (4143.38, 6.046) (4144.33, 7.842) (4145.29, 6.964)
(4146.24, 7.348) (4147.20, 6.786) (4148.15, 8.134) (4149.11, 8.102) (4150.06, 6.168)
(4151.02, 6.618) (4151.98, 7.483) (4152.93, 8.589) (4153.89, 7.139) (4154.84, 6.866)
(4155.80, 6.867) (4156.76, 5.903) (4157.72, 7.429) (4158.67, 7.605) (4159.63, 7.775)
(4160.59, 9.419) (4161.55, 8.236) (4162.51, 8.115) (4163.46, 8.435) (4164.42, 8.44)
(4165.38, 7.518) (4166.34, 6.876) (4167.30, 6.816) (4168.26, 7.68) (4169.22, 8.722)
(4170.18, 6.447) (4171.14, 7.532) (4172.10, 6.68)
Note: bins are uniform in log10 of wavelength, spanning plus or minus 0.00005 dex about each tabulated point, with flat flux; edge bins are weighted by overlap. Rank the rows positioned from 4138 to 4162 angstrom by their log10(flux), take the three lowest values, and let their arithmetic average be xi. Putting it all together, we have 0.781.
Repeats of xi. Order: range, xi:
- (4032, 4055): 0.786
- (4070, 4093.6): 0.782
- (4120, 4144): 0.804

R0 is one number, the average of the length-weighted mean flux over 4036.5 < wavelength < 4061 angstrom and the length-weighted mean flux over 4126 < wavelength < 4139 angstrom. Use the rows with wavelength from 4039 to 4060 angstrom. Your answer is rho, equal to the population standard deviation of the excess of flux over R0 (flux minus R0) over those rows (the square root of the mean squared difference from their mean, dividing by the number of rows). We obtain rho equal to 1.15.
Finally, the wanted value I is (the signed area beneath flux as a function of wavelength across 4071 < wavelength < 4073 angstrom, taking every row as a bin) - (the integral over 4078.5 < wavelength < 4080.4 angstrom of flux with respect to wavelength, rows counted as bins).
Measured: 2.5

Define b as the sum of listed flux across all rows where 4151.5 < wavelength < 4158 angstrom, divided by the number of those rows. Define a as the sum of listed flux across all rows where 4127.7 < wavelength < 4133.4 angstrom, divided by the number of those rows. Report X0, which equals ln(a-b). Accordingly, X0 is -1.6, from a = 7.38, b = 7.2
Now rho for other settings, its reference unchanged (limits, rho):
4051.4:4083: 1.00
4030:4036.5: 1.36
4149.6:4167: 0.88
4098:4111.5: 0.64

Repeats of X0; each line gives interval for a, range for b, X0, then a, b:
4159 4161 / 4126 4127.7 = 0.0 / 8.60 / 7.6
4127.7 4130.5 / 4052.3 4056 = -0.9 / 7.16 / 6.8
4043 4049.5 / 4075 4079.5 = -0.1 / 7.30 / 6.4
